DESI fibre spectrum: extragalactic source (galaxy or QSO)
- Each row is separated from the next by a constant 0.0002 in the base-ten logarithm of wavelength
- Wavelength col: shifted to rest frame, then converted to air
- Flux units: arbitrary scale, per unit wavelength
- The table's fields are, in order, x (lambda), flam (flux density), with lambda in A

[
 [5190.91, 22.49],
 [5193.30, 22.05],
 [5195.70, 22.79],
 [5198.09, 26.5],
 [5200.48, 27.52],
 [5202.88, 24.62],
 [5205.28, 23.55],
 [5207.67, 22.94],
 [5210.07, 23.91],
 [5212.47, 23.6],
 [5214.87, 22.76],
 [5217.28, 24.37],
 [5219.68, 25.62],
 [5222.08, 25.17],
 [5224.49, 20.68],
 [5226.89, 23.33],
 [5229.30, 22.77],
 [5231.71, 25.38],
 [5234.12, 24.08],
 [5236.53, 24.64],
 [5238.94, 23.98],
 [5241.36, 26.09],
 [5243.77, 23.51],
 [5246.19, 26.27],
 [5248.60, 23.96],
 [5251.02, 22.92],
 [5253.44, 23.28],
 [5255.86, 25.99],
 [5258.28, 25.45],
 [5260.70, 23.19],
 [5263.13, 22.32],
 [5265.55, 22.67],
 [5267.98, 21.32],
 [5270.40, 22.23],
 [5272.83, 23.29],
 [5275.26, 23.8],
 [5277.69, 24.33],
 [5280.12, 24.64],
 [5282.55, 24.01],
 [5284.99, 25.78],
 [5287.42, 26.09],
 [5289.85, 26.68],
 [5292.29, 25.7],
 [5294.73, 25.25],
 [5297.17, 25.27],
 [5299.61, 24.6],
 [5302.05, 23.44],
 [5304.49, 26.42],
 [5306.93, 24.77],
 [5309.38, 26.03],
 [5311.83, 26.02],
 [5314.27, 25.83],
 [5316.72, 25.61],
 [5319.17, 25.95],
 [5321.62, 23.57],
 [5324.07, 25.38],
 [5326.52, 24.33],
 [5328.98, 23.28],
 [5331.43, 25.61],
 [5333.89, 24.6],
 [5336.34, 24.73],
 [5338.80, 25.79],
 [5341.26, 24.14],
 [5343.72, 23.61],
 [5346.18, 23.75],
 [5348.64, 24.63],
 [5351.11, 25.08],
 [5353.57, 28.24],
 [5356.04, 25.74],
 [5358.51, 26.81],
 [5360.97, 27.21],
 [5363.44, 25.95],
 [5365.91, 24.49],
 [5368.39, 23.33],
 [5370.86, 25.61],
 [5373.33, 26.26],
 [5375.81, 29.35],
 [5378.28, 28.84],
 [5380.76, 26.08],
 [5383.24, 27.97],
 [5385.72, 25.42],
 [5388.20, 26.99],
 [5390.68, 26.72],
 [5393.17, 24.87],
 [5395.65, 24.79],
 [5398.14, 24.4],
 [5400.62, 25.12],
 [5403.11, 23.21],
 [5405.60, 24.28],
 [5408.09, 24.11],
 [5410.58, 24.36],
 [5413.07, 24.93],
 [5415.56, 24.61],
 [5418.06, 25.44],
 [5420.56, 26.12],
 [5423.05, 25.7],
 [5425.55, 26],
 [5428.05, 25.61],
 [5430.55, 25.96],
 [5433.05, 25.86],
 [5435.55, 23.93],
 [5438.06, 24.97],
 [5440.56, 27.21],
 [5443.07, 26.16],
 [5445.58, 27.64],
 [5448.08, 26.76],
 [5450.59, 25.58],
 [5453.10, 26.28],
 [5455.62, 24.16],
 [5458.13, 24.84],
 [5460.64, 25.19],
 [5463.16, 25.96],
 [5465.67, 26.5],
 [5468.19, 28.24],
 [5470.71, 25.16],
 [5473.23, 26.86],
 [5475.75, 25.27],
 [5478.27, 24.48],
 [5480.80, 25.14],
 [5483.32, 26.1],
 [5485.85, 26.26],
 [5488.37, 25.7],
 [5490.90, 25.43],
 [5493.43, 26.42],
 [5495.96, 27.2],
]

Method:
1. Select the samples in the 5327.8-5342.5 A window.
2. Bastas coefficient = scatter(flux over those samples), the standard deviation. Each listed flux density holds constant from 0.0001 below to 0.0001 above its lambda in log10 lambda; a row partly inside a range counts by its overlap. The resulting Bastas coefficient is 0.9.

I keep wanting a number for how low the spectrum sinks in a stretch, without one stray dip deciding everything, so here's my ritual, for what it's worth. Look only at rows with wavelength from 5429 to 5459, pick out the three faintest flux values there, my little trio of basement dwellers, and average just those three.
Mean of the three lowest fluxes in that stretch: 24.3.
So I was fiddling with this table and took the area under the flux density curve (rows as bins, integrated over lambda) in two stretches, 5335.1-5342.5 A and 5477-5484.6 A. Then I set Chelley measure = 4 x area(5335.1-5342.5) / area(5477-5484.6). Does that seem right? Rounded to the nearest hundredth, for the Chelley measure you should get 3.84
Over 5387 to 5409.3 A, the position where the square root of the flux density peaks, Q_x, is 5388.20 A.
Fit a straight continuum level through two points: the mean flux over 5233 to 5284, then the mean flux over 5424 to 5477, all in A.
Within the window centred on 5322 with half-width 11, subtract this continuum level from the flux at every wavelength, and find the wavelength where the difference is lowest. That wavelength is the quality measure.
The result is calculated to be 5328.98 A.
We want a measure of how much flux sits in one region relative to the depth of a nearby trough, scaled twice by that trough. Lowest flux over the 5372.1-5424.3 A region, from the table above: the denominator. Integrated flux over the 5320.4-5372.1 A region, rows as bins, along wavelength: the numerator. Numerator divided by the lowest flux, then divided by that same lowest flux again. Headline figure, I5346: 2.40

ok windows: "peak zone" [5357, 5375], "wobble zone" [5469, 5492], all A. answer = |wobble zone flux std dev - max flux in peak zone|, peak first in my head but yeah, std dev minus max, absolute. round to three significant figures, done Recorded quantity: 26.5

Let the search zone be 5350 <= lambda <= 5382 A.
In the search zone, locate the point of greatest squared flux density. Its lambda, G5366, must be 5375.81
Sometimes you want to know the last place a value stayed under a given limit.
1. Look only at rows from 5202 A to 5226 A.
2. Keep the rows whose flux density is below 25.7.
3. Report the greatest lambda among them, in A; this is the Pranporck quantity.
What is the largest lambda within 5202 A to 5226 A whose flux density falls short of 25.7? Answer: 5224.49 A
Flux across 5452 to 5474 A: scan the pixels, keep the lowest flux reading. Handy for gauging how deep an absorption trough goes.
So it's 24.16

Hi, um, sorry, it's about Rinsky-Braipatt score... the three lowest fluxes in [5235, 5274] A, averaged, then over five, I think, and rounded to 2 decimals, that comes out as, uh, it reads 4.39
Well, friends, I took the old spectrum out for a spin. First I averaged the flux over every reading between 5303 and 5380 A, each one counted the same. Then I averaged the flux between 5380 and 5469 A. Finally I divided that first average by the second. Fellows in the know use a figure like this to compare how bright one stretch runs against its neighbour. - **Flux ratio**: 1.00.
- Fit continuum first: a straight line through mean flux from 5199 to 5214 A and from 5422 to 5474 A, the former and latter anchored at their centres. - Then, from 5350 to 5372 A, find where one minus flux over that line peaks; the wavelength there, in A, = 5368.39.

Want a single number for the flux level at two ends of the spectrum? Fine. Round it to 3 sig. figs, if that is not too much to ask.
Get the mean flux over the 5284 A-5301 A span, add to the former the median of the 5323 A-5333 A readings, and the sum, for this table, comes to 50.5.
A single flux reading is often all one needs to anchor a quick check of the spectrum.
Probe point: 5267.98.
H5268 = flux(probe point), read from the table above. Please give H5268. 21.32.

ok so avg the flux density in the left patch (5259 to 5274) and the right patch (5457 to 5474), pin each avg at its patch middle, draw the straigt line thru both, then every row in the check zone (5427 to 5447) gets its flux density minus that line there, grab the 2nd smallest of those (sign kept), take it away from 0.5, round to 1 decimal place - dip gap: 1.1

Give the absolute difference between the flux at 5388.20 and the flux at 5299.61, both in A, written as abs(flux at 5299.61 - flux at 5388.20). 2.4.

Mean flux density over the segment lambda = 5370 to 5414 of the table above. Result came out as 25.7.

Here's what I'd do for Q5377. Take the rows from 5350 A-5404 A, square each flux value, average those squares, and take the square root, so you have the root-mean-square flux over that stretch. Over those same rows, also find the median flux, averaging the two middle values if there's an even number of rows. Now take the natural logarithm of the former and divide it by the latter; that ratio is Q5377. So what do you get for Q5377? 0.126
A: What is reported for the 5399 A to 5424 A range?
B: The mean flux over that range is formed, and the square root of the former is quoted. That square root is 4.98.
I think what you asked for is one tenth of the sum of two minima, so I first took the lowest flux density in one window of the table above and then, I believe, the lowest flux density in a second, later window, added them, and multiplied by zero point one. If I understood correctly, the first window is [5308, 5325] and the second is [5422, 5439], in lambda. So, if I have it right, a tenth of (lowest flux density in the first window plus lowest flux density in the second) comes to 4.75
